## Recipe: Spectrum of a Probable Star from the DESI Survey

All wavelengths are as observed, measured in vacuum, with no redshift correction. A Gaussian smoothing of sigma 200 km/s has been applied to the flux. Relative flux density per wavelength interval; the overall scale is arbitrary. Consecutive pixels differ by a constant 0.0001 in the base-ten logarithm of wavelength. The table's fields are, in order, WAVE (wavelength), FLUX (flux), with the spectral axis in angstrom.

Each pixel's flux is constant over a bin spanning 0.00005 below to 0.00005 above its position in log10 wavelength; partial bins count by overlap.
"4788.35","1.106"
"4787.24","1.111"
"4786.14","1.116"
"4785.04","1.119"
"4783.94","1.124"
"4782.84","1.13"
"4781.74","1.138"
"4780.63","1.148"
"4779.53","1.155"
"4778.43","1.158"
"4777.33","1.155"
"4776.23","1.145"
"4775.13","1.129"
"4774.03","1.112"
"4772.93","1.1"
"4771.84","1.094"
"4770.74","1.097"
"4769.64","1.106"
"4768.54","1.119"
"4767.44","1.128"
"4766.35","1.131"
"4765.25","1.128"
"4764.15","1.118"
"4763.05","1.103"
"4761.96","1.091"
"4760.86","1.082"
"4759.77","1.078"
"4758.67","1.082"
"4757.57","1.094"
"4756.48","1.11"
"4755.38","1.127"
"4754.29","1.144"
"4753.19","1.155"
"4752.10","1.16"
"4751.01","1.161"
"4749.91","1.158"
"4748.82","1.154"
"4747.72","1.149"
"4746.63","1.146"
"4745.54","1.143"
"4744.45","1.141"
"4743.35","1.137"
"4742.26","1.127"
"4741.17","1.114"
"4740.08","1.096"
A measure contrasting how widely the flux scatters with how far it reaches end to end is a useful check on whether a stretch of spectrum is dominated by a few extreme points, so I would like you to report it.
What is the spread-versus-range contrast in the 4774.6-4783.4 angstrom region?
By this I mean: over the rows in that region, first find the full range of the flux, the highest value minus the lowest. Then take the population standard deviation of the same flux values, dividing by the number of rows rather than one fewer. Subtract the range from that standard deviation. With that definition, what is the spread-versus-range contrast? -0.018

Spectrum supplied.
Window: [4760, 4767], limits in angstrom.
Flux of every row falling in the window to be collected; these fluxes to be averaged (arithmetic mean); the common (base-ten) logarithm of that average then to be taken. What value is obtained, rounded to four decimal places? 0.0449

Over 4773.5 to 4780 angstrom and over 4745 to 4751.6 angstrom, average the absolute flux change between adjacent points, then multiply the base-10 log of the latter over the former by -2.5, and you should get 1.1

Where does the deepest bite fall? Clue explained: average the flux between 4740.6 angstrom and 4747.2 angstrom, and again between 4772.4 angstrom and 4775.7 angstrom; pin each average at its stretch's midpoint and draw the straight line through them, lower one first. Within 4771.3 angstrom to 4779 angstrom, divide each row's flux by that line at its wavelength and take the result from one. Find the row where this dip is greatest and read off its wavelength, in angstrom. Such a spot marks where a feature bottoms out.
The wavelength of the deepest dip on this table 4771.84 angstrom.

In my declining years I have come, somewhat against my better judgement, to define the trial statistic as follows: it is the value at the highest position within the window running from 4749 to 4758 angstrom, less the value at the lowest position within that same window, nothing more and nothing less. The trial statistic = -0.064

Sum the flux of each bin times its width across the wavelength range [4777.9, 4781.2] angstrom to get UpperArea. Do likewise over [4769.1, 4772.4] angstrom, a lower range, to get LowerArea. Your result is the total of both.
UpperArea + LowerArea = 7.43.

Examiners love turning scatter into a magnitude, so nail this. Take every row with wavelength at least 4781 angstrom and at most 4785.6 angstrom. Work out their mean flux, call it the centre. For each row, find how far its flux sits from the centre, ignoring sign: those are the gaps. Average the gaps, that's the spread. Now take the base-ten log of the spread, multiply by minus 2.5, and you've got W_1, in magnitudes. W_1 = 5.5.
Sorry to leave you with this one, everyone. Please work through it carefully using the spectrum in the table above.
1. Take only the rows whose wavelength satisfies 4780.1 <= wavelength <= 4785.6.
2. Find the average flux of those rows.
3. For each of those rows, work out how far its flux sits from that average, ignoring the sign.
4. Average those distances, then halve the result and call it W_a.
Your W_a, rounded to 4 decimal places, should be 0.0045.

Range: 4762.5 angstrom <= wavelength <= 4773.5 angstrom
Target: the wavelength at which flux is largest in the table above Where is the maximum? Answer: 4766.35 angstrom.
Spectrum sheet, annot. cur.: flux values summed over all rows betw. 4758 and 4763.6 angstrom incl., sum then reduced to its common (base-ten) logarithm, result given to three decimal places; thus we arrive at 0.735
